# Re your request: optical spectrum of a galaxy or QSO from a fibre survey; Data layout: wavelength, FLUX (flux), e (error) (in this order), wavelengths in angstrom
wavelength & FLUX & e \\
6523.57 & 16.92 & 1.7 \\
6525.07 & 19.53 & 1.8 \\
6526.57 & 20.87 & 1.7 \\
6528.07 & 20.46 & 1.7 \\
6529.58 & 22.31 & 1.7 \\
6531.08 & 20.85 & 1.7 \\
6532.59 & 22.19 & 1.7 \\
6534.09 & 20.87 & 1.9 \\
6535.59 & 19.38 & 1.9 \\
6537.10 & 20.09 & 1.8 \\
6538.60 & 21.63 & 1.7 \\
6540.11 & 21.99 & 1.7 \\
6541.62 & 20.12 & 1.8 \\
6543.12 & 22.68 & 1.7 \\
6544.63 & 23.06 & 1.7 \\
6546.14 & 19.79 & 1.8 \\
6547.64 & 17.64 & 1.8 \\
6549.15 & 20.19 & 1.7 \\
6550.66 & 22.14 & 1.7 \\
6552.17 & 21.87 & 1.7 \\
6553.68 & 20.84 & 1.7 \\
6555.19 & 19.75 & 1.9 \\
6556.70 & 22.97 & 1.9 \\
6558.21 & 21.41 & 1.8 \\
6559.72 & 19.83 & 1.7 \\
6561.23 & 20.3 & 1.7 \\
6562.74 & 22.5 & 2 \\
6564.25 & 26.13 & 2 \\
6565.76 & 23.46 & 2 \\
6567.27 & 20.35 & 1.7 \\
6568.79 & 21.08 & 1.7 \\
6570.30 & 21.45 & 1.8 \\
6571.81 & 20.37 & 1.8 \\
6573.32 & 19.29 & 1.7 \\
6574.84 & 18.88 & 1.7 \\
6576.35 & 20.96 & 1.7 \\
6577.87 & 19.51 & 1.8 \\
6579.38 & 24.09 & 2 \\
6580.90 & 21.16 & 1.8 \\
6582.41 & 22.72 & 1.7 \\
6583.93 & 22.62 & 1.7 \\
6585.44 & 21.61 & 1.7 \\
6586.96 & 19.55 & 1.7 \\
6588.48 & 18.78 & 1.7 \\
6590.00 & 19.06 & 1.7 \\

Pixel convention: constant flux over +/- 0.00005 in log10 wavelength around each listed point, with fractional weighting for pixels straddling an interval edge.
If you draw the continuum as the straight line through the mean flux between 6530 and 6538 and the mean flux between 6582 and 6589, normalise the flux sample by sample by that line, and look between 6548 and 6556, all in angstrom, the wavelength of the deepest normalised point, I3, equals 6555.19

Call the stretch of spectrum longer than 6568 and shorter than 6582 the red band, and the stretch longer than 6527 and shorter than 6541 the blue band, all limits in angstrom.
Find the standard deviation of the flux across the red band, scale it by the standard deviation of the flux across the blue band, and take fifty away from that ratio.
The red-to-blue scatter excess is -48.5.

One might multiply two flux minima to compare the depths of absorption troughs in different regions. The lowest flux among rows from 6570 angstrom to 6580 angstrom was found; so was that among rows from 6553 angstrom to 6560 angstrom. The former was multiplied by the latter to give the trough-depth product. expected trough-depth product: 373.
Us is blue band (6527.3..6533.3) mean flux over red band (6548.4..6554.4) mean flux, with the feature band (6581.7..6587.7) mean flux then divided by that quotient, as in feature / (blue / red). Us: 21.4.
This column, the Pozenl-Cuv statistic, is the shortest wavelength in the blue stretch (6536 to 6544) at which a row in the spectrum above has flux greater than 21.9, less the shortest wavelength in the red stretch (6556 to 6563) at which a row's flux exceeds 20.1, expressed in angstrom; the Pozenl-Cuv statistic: -16.6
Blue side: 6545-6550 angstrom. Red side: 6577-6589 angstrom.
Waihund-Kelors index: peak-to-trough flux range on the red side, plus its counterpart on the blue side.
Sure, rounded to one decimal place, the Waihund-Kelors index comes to 7.9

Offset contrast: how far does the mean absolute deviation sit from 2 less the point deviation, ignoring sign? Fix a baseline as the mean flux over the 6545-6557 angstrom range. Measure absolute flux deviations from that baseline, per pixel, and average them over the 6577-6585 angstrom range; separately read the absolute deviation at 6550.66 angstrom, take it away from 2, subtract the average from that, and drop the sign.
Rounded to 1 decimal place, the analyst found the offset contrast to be 1.3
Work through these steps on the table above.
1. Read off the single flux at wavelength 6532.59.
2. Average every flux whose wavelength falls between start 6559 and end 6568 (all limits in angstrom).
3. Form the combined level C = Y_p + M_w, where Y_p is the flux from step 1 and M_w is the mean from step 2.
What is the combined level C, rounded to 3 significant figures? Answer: 44.3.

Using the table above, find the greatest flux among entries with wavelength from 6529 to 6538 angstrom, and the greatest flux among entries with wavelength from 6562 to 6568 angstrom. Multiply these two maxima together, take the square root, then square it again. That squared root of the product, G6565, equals 583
